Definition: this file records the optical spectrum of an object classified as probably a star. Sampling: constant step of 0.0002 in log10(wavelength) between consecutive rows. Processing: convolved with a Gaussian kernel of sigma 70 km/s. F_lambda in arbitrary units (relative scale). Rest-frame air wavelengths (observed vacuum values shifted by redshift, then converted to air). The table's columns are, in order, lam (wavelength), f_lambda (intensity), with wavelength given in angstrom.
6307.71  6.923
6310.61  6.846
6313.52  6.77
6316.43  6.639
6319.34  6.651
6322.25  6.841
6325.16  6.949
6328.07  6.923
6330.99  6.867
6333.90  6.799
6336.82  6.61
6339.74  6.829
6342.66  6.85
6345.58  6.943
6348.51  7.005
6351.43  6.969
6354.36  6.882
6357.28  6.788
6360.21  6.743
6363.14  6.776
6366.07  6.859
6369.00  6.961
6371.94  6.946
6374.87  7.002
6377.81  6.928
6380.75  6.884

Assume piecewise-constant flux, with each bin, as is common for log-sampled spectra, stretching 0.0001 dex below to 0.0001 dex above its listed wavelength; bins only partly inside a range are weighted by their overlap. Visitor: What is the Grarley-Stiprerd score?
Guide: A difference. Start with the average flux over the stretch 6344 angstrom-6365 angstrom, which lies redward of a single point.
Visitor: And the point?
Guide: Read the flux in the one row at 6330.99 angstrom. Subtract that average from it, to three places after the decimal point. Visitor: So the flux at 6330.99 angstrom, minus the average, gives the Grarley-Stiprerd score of -0.005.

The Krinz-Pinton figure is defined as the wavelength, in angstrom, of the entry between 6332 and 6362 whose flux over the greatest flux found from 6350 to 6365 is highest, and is 6348.51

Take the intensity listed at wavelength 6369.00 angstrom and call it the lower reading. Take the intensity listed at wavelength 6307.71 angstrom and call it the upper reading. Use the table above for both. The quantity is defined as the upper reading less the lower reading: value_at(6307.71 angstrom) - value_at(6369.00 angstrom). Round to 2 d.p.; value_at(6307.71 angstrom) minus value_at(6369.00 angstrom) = -0.04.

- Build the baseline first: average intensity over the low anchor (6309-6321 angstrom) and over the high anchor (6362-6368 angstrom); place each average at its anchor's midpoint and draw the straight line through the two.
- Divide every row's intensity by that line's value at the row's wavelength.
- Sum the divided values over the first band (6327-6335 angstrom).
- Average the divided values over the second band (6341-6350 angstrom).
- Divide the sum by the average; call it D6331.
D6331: 2.98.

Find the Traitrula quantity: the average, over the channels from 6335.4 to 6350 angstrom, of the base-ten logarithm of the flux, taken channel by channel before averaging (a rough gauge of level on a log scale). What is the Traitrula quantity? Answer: 0.835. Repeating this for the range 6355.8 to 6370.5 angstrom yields 0.834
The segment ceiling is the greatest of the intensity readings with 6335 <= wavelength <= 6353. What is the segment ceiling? 7.005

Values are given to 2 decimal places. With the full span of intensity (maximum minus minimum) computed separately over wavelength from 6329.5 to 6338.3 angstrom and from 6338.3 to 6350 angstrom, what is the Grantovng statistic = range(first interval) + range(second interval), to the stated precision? 0.43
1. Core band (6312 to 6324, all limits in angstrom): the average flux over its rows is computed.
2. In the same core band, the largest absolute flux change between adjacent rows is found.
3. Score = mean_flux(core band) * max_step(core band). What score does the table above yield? 1.28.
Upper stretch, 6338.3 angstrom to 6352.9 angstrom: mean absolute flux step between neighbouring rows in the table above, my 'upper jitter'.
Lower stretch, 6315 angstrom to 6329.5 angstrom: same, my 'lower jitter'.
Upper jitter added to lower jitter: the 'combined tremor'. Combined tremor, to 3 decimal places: 0.137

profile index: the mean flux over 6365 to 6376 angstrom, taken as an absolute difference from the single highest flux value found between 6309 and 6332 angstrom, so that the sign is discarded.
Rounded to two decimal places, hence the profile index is 0.01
